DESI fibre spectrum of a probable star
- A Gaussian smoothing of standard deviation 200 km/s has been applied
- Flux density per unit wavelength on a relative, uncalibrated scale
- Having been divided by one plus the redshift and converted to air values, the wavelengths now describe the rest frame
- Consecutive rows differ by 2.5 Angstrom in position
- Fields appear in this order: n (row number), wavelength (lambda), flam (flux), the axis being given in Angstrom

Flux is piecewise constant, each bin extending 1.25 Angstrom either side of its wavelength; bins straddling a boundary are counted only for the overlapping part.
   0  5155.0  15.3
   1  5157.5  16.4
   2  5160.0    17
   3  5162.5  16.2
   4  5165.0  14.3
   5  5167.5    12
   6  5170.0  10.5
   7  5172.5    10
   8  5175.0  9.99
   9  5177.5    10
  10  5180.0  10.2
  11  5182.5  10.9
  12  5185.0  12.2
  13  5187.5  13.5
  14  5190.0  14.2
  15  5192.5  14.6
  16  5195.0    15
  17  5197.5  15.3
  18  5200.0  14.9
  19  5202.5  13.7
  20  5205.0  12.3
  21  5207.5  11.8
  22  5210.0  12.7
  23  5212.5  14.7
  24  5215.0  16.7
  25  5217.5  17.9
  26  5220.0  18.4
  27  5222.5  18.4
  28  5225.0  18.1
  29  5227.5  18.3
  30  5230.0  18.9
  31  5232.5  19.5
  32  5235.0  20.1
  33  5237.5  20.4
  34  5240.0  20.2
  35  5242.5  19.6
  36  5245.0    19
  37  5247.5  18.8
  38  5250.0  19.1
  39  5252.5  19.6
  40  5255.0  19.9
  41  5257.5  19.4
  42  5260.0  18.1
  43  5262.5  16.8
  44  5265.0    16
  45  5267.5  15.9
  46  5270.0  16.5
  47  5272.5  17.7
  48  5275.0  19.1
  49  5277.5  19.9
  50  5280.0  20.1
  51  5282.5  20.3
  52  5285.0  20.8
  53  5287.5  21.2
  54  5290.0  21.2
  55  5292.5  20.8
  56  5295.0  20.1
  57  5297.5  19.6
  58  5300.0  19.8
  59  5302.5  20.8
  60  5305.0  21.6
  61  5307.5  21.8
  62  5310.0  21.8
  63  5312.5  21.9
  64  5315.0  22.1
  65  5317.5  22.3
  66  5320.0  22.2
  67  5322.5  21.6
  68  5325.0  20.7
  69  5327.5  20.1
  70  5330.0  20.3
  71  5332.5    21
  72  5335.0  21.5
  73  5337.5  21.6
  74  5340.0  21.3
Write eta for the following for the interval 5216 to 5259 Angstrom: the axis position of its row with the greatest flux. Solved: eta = 5237.5 Angstrom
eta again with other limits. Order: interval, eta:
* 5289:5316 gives 5315.0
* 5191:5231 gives 5230.0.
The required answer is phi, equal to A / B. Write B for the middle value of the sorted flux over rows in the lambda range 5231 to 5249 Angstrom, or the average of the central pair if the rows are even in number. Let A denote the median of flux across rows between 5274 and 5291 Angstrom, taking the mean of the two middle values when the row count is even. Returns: 1.04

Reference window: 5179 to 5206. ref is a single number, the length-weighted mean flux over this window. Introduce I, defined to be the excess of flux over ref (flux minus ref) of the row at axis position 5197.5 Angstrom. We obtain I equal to 1.9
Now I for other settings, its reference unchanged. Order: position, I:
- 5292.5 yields 7.4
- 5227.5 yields 4.9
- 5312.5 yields 8.5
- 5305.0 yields 8.2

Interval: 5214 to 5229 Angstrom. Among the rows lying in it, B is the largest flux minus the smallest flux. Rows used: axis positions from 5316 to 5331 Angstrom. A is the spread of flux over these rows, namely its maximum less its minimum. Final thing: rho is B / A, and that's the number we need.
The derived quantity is 0.77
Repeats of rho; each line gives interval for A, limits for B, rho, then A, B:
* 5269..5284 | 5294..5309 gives 0.58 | 3.8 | 2.2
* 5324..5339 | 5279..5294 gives 0.73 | 1.5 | 1.1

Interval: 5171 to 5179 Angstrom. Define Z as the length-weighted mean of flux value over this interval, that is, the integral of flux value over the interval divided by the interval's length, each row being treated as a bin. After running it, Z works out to 10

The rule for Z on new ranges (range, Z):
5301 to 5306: 21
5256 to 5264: 18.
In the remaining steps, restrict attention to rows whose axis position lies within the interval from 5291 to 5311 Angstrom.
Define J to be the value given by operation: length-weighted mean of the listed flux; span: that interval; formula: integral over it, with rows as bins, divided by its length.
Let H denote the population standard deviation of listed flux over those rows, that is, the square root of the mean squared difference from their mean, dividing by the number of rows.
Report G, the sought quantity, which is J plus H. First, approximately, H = 0.8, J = 20.8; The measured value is 21.6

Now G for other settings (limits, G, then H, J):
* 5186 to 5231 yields 17.8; 2.3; 15.5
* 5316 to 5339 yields 22.0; 0.7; 21.3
